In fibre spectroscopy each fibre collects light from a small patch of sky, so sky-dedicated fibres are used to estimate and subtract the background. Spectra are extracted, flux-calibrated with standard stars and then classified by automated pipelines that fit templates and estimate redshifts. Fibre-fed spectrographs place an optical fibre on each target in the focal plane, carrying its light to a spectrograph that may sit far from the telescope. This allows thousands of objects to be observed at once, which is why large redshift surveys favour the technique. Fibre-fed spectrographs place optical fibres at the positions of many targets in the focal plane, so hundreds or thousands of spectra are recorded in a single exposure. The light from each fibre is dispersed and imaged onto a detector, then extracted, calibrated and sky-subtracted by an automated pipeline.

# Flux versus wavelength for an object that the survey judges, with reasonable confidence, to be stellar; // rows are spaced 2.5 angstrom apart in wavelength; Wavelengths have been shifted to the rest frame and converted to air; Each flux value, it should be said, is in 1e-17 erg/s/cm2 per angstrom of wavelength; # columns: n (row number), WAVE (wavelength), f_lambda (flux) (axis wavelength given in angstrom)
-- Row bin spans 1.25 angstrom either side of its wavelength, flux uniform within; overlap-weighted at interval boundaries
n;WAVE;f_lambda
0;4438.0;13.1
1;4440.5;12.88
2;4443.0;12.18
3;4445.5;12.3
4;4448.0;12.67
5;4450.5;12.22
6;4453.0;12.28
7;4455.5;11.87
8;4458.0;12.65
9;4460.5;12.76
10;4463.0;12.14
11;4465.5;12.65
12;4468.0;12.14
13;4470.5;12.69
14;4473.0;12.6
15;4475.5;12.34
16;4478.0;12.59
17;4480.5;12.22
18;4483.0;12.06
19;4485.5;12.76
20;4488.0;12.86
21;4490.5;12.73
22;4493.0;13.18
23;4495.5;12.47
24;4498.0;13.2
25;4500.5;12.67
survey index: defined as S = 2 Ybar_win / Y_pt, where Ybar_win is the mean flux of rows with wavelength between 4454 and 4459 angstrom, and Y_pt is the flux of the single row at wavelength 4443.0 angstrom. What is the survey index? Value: 2.01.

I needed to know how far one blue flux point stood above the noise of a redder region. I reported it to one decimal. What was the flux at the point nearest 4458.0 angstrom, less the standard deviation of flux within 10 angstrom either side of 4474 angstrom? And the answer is 12.4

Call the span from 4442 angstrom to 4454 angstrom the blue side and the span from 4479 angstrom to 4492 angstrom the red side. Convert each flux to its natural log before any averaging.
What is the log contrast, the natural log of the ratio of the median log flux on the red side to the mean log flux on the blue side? 0.013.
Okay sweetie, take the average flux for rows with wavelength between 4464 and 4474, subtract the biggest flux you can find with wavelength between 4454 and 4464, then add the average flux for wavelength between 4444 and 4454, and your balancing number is 12.1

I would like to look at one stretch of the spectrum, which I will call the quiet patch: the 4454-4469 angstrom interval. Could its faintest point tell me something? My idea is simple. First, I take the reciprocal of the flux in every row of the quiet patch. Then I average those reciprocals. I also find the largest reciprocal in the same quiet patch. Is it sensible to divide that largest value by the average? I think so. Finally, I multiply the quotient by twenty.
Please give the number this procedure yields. 20.8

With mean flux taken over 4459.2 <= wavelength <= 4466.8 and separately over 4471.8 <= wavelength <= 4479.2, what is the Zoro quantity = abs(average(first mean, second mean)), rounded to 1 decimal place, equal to 12.5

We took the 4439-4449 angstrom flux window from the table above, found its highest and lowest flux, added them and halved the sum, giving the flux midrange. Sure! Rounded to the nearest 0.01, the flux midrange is 12.53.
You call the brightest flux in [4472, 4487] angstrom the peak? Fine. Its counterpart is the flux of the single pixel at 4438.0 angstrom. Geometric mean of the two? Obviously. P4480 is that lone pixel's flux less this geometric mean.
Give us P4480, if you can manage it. 0.17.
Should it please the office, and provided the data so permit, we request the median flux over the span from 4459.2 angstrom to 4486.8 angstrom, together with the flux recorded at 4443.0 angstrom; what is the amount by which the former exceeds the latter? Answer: 0.4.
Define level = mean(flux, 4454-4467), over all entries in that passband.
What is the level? 12.4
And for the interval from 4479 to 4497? 12.6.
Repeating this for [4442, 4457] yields 12.3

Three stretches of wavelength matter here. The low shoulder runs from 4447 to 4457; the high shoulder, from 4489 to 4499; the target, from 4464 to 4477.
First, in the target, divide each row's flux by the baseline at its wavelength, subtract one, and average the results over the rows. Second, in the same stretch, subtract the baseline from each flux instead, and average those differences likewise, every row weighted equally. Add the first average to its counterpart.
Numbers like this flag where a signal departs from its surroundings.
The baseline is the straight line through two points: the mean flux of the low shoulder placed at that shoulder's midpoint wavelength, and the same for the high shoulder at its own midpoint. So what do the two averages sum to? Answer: -0.06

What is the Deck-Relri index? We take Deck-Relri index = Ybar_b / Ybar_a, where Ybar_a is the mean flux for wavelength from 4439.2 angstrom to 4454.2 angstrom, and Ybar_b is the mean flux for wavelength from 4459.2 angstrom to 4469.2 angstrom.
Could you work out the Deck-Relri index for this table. 1.00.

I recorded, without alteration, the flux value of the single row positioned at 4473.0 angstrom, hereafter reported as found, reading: 12.6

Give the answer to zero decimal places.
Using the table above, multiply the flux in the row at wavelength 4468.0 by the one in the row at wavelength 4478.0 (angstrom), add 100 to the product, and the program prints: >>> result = 253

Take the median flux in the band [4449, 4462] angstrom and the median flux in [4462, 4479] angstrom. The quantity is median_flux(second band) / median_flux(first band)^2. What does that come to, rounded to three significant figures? 0.0835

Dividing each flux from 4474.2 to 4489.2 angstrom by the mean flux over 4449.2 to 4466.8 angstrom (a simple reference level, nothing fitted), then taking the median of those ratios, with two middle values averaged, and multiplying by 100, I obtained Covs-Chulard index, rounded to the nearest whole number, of 101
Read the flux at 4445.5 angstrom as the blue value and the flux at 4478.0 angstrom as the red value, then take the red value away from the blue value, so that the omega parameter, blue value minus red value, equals -0.29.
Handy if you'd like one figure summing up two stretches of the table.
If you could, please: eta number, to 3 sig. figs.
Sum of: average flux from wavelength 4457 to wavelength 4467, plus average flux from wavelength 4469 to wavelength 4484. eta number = 25.0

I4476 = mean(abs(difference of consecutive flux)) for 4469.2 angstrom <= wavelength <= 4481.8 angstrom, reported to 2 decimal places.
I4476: 0.24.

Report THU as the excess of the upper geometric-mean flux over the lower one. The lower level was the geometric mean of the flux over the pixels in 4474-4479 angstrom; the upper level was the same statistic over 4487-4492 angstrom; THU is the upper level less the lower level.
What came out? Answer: 0.33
